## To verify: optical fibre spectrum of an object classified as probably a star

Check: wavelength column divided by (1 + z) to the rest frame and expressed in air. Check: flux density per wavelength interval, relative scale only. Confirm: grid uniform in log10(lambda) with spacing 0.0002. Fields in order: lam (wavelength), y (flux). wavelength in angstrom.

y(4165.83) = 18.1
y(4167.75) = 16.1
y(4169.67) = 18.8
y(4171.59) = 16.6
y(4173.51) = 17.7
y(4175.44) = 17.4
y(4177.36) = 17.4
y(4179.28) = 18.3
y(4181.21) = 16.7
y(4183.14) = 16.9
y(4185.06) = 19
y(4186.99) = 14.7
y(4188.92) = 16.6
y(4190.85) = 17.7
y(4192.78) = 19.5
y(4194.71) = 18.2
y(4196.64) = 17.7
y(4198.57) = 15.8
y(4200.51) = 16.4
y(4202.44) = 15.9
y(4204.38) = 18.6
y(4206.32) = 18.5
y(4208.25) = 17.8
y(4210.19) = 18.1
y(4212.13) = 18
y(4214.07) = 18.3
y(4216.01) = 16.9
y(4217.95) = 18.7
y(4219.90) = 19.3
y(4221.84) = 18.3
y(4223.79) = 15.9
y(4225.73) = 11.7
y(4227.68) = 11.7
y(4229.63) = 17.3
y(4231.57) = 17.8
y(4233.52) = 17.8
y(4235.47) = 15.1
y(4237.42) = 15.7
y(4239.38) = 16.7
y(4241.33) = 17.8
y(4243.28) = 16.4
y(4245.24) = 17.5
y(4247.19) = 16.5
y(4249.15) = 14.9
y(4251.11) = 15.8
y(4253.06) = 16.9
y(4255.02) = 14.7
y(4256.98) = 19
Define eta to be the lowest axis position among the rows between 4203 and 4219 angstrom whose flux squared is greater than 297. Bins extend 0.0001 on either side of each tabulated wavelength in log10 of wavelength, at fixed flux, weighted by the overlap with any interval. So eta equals 4204.38 angstrom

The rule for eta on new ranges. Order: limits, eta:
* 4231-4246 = 4231.57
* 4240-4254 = 4241.33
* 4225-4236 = 4229.63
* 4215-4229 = 4217.95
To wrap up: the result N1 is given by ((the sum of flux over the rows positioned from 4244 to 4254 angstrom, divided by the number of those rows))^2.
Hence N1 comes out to 266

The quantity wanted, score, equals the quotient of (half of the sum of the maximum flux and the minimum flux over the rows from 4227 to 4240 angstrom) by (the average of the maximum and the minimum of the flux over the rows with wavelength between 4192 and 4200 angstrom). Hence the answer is 0.84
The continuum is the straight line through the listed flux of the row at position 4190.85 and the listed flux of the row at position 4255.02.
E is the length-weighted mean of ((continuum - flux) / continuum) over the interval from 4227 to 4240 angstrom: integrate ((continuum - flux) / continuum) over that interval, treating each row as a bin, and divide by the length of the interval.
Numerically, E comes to -0.03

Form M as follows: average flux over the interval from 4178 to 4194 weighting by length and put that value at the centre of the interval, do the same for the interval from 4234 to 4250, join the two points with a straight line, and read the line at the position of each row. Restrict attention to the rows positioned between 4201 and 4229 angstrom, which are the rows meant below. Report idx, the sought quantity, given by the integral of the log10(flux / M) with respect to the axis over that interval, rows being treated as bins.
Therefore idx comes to -0.08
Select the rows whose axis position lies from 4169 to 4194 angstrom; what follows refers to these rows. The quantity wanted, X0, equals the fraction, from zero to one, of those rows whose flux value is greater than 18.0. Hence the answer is 0.308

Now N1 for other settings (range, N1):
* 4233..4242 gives 276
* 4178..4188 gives 293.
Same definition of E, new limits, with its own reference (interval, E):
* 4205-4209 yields -0.07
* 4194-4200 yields 0.02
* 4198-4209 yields -0.01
